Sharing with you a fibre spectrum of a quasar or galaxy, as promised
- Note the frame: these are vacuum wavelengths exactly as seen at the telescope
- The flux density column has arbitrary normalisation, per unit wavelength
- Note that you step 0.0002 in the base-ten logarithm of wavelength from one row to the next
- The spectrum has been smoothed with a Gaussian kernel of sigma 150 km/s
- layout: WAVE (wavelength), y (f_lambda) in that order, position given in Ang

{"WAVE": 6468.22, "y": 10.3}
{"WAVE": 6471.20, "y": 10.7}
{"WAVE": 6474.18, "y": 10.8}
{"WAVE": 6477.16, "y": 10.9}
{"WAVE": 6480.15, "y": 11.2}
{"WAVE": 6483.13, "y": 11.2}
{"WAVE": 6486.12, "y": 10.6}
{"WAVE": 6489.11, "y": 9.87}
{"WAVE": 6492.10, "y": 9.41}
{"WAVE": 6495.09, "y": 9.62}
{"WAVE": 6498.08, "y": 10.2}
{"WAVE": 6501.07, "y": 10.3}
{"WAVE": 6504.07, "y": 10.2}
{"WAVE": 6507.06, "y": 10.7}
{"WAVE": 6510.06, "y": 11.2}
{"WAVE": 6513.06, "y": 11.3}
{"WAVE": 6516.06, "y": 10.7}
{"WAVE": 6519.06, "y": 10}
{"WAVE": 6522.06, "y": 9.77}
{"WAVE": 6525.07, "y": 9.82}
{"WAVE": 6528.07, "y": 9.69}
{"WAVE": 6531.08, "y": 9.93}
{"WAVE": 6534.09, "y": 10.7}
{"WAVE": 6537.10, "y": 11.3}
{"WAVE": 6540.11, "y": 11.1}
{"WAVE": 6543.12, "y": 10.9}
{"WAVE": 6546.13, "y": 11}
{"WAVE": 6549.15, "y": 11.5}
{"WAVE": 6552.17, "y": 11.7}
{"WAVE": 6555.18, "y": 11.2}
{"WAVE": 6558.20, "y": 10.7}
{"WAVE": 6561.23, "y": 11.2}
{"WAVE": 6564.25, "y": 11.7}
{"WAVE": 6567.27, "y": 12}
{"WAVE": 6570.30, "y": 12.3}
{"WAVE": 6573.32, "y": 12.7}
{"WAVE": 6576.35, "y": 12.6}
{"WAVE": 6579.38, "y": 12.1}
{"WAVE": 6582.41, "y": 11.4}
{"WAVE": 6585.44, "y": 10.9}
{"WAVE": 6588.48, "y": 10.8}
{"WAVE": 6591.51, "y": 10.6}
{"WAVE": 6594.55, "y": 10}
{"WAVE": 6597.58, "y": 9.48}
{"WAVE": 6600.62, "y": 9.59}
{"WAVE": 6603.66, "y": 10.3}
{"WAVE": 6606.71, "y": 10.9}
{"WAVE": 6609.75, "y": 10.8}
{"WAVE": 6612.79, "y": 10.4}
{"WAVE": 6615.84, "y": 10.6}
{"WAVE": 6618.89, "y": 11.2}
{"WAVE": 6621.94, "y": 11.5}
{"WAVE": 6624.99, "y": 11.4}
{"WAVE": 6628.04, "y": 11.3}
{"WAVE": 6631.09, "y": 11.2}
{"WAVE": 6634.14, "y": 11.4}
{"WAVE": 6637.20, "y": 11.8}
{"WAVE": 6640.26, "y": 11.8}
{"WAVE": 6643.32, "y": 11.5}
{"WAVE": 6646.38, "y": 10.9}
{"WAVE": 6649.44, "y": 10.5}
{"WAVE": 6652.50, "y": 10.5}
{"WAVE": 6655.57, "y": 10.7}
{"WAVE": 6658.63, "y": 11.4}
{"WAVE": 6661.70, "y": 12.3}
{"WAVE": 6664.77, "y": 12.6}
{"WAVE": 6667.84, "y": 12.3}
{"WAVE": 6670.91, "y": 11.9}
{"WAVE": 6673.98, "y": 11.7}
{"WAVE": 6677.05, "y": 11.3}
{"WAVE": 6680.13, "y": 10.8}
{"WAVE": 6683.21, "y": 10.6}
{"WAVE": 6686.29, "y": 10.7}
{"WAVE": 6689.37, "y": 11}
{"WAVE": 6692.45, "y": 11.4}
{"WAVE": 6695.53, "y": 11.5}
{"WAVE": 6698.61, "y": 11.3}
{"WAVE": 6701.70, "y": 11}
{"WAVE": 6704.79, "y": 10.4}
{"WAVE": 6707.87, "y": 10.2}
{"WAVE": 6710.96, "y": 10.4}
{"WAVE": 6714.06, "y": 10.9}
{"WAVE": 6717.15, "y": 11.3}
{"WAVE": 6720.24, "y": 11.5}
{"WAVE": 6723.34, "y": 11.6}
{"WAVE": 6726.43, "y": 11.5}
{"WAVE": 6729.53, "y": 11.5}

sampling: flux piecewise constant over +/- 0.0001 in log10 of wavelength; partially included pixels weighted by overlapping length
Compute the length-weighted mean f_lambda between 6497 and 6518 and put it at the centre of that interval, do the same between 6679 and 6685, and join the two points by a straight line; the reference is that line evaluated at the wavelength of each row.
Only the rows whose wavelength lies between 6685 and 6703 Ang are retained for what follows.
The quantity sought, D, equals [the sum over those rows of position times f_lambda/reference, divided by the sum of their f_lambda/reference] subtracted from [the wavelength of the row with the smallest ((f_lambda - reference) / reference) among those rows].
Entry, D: -7.8 Ang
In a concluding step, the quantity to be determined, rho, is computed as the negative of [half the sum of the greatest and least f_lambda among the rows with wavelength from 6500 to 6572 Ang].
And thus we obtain -11.0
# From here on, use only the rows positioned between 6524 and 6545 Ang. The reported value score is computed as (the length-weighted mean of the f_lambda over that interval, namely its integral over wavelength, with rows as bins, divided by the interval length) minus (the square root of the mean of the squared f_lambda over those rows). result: 0.010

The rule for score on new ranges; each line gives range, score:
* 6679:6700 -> 0.000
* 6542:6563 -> 0.005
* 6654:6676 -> -0.027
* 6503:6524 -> -0.022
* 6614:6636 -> -0.008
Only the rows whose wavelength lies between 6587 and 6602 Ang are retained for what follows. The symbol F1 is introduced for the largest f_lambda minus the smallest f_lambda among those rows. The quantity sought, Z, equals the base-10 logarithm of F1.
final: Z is 0.12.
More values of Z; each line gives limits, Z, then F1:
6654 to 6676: 0.28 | 1.9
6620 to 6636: -0.52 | 0.3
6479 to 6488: -0.22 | 0.6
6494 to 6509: 0.03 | 1.1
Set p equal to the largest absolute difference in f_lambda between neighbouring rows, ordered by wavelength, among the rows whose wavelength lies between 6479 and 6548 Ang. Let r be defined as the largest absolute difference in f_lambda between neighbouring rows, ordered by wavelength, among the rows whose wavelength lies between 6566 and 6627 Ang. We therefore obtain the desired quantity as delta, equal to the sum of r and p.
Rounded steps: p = 0.77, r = 0.710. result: 1.480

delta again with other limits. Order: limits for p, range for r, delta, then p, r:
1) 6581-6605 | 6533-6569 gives 1.310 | 0.71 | 0.600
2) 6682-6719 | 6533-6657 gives 1.310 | 0.60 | 0.710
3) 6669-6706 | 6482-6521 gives 1.330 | 0.60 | 0.730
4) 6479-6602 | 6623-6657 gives 1.370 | 0.77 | 0.600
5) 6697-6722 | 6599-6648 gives 1.310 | 0.60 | 0.710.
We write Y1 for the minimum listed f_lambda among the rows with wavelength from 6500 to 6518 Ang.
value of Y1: 10.2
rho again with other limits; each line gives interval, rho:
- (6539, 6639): -11.1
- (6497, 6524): -10.5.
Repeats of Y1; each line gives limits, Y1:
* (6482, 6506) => 9.41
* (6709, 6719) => 10.4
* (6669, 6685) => 10.6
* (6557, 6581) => 10.7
